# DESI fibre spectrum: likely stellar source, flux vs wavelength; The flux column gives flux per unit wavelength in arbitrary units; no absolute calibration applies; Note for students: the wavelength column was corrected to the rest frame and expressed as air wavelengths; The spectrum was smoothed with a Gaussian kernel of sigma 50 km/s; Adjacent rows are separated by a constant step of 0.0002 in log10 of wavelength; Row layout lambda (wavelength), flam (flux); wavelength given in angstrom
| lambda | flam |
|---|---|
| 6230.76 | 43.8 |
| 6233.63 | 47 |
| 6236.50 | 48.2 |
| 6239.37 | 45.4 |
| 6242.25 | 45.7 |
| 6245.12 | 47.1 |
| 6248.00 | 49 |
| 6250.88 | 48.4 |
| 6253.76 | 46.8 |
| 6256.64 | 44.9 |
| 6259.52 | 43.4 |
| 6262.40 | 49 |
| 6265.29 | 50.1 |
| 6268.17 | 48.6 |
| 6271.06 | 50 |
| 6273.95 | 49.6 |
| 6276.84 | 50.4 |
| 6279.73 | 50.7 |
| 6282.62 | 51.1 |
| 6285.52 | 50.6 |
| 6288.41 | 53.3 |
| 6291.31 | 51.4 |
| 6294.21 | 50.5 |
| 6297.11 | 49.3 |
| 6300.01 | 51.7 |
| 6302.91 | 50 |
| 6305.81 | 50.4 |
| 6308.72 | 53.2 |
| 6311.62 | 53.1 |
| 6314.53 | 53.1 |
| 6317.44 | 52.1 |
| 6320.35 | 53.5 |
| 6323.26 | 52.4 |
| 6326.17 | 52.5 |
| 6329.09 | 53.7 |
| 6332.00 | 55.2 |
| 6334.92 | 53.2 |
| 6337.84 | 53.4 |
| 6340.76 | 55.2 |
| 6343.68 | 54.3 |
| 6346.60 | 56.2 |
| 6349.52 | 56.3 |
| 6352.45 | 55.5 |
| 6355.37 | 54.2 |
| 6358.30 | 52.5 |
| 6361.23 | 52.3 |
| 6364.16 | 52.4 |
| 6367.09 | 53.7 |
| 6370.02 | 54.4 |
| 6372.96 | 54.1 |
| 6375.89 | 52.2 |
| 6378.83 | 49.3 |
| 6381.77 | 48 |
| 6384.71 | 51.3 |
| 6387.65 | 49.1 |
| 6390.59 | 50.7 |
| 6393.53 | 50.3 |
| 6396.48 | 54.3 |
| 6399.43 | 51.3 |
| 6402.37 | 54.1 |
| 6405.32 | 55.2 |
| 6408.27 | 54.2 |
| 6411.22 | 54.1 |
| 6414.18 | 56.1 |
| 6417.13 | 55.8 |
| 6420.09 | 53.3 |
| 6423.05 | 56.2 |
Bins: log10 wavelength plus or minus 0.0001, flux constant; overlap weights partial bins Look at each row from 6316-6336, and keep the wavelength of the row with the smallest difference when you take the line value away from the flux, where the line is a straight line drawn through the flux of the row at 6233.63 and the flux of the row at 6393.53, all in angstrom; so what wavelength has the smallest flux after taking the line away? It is 6317.44 angstrom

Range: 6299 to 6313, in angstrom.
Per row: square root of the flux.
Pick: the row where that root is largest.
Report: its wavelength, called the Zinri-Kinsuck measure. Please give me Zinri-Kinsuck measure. 6308.72 angstrom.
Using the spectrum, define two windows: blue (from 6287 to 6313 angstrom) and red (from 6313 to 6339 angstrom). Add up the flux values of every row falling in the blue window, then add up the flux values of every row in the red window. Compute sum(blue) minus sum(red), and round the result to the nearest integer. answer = -16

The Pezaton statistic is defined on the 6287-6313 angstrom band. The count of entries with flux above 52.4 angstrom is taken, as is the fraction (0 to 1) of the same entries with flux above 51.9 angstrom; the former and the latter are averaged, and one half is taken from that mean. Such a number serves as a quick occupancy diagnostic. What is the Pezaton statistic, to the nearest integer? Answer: 1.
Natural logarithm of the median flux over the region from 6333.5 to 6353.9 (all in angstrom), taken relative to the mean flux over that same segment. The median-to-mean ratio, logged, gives 0.0060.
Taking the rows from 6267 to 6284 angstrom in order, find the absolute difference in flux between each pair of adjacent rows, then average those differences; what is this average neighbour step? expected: 0.66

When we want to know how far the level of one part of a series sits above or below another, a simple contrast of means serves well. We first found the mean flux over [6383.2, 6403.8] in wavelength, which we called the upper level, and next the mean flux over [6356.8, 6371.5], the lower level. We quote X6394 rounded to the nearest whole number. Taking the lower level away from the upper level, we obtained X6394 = -1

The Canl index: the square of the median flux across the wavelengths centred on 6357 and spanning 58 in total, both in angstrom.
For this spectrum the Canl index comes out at 2884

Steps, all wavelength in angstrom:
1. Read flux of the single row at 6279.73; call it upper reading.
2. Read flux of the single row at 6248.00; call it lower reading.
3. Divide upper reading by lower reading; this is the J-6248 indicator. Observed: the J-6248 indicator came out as 1.03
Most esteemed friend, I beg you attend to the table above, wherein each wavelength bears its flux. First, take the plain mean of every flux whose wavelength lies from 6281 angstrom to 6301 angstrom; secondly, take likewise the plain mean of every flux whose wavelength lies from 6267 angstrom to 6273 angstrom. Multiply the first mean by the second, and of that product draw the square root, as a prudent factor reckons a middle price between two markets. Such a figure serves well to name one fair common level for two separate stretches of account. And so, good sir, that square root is 50.2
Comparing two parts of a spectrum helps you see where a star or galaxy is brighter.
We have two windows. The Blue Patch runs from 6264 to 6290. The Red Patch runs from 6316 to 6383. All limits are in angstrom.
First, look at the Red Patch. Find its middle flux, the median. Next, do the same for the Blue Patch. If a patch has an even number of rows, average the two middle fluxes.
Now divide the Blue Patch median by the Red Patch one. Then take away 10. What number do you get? -9.06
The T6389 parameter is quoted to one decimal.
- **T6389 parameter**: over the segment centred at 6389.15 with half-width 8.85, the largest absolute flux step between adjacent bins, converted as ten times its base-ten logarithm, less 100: -94.0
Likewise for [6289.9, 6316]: -95.5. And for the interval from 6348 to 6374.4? -97.7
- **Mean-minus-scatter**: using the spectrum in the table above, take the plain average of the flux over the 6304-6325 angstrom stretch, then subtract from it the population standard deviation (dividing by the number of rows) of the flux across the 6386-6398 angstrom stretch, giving 50.6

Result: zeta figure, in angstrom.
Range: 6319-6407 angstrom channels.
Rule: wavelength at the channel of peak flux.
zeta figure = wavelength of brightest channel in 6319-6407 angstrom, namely 6349.52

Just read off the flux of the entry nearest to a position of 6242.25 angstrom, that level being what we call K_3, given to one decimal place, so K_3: 45.7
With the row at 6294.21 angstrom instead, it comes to 50.5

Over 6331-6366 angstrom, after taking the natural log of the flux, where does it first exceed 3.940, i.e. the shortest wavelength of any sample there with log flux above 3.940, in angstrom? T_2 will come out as 6332.00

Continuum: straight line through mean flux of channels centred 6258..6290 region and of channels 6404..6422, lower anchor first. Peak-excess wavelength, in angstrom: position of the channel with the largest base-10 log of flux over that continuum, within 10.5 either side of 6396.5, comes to 6405.32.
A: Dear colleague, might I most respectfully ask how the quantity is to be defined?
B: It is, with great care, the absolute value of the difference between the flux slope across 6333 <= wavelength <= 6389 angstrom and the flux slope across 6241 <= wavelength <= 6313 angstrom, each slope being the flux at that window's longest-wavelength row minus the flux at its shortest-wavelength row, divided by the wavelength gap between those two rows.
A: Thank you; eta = 0.18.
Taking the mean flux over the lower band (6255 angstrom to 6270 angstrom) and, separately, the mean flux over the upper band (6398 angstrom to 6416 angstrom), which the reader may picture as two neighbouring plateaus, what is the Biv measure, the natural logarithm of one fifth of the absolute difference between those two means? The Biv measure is 0.33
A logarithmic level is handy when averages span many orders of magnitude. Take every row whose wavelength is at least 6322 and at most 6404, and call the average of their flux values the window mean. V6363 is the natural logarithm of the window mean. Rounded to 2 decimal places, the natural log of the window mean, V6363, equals 3.97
